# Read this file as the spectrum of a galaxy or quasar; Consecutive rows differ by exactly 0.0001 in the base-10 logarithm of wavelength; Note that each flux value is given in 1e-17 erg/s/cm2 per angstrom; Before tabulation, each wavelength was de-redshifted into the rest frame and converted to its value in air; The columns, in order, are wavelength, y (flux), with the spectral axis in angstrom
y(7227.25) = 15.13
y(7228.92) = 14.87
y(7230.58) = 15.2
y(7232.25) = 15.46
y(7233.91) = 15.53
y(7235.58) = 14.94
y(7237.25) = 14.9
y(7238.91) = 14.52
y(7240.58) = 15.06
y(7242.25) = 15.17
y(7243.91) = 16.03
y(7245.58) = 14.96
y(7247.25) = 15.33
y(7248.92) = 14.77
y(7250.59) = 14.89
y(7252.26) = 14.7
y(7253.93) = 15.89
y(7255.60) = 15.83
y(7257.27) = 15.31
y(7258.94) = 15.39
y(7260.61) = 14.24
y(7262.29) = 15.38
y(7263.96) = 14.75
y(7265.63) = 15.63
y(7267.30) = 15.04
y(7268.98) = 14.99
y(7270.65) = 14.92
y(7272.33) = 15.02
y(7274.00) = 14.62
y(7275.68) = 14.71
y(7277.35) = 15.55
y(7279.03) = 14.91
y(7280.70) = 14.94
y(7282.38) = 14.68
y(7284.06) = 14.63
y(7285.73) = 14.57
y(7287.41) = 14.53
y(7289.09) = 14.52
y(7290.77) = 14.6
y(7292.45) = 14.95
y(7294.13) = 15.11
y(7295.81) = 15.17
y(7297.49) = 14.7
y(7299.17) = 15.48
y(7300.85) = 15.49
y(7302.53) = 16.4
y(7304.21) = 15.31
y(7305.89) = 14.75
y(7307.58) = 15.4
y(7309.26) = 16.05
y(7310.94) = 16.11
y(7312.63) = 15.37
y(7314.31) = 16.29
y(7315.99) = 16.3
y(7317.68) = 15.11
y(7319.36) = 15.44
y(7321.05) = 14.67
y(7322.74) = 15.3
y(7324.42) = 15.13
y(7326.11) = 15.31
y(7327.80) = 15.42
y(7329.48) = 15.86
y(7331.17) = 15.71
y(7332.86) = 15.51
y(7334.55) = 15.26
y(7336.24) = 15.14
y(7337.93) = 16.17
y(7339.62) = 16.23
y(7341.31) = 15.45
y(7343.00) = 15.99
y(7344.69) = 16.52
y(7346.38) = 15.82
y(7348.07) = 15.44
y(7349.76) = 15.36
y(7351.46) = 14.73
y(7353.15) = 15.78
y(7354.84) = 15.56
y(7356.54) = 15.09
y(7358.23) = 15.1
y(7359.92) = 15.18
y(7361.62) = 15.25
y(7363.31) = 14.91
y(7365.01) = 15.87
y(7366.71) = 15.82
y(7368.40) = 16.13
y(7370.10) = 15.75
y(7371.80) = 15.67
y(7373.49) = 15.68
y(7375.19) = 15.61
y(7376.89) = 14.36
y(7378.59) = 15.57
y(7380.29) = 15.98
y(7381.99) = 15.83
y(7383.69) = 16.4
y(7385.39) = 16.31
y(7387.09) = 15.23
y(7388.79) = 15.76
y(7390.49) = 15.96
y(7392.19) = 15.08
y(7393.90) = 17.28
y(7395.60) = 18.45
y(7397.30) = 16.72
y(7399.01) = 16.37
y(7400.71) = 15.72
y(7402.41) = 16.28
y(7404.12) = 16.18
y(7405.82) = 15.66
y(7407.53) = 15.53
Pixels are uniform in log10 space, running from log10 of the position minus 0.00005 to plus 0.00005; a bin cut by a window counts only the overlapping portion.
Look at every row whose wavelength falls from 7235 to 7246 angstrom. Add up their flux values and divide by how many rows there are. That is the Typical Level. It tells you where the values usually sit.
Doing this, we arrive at 15.1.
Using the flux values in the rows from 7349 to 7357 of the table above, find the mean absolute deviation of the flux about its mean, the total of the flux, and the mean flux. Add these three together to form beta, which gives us 92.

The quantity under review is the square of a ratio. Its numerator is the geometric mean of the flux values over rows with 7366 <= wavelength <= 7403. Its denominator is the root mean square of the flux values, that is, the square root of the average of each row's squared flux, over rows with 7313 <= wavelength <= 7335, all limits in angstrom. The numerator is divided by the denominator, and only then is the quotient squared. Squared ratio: 1.06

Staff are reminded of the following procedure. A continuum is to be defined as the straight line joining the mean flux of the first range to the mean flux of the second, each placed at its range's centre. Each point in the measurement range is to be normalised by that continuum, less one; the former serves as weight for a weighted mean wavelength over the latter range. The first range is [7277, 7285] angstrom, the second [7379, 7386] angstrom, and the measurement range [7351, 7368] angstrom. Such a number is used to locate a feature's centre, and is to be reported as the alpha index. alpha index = 7358.3 angstrom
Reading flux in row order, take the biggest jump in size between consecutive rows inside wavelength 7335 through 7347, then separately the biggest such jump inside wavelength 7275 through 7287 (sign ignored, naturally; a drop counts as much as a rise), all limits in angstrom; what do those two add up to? 1.87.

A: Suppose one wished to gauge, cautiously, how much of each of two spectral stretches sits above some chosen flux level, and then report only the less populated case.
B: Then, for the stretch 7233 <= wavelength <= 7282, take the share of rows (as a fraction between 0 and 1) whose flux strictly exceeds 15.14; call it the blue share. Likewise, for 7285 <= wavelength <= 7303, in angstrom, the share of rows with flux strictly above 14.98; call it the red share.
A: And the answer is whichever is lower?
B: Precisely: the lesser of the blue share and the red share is 0.38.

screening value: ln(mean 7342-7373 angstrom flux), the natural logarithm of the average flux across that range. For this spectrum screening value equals 2.74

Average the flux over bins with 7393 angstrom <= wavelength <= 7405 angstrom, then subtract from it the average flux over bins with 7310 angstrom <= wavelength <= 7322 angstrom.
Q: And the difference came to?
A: 1.10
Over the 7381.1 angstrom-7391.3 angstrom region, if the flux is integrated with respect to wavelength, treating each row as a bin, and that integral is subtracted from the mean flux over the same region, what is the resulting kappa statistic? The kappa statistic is -146.5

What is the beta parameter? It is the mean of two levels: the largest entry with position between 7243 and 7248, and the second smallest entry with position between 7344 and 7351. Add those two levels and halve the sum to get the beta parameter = 15.7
